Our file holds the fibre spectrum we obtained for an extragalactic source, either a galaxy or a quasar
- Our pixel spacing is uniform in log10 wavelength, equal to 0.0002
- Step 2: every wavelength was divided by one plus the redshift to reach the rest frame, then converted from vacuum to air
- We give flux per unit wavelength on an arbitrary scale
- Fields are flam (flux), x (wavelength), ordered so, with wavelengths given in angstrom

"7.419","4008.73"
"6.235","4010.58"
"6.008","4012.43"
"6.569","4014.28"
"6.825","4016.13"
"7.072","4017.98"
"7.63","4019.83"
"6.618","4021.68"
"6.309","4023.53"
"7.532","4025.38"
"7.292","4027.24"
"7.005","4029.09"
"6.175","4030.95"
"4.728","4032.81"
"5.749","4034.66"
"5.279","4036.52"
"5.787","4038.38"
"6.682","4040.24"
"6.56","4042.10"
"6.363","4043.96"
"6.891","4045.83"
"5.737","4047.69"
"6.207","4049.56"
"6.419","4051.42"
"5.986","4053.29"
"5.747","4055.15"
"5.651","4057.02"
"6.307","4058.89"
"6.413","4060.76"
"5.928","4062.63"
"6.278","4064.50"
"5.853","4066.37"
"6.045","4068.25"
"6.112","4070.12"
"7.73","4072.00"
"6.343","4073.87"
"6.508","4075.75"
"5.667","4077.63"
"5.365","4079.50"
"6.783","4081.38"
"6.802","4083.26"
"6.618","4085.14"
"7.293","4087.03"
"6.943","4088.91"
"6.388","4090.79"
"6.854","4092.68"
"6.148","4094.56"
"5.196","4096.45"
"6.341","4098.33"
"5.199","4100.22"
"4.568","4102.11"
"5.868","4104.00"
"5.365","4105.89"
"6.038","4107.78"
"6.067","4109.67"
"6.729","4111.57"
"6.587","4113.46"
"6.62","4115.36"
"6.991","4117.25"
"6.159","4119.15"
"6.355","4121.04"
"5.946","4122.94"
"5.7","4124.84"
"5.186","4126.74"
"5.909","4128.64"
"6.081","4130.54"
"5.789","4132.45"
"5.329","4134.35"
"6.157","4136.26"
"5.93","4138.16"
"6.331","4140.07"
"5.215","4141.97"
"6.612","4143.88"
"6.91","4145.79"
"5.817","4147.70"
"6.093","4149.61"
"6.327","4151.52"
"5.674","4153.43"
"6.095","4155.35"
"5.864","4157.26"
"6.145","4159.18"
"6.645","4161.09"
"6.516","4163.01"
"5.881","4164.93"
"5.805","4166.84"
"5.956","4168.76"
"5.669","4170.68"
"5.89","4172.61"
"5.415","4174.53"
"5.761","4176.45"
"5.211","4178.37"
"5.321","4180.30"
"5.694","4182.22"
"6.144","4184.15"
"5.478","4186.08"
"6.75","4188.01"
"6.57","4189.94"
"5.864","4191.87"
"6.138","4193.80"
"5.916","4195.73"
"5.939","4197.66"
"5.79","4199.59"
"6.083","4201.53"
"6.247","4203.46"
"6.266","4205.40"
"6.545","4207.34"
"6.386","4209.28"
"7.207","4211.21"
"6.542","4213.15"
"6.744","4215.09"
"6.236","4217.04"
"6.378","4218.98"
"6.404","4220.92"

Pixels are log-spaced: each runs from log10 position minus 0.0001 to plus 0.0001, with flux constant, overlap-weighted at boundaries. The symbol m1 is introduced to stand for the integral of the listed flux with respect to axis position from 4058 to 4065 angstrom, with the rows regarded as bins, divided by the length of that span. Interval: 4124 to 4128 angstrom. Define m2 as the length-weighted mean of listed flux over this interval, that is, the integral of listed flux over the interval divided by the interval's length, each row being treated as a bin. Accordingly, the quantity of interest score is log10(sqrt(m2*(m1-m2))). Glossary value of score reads 0.31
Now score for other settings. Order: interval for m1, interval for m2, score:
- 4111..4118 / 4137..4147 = 0.26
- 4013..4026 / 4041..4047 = 0.17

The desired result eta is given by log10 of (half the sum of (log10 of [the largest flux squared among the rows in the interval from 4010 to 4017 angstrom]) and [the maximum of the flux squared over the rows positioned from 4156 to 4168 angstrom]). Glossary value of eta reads 1.36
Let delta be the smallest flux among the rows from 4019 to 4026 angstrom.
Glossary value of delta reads 6.309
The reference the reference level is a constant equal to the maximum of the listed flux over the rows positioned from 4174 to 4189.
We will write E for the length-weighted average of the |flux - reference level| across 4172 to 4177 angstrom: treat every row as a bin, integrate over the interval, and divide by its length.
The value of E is 1.1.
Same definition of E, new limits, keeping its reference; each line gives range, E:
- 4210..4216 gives 0.2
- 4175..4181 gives 1.3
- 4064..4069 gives 0.7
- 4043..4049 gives 0.5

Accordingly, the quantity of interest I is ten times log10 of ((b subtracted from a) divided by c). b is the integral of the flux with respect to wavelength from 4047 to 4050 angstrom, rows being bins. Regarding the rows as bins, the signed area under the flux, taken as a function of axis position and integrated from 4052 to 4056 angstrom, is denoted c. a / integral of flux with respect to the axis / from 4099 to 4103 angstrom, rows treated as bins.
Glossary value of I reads -11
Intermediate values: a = 19.9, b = 17.8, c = 23.7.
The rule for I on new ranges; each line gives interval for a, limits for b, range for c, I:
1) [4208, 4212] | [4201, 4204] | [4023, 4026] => -4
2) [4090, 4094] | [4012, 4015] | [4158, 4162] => -5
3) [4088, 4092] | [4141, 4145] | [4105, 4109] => -9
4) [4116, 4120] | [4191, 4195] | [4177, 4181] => -10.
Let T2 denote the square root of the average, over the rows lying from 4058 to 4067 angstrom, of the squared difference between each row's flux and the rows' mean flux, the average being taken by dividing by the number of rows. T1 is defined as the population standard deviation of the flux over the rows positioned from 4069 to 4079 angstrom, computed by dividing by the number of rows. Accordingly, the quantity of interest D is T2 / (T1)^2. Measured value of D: 0.5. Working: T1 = 0.7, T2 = 0.22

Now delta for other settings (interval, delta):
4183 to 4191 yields 5.478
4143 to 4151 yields 5.817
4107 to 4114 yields 6.038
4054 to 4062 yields 5.651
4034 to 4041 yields 5.279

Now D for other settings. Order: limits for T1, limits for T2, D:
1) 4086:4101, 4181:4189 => 0.9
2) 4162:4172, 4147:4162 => 3.4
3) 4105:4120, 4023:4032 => 2.3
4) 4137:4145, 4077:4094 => 2.1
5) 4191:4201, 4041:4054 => 25.9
